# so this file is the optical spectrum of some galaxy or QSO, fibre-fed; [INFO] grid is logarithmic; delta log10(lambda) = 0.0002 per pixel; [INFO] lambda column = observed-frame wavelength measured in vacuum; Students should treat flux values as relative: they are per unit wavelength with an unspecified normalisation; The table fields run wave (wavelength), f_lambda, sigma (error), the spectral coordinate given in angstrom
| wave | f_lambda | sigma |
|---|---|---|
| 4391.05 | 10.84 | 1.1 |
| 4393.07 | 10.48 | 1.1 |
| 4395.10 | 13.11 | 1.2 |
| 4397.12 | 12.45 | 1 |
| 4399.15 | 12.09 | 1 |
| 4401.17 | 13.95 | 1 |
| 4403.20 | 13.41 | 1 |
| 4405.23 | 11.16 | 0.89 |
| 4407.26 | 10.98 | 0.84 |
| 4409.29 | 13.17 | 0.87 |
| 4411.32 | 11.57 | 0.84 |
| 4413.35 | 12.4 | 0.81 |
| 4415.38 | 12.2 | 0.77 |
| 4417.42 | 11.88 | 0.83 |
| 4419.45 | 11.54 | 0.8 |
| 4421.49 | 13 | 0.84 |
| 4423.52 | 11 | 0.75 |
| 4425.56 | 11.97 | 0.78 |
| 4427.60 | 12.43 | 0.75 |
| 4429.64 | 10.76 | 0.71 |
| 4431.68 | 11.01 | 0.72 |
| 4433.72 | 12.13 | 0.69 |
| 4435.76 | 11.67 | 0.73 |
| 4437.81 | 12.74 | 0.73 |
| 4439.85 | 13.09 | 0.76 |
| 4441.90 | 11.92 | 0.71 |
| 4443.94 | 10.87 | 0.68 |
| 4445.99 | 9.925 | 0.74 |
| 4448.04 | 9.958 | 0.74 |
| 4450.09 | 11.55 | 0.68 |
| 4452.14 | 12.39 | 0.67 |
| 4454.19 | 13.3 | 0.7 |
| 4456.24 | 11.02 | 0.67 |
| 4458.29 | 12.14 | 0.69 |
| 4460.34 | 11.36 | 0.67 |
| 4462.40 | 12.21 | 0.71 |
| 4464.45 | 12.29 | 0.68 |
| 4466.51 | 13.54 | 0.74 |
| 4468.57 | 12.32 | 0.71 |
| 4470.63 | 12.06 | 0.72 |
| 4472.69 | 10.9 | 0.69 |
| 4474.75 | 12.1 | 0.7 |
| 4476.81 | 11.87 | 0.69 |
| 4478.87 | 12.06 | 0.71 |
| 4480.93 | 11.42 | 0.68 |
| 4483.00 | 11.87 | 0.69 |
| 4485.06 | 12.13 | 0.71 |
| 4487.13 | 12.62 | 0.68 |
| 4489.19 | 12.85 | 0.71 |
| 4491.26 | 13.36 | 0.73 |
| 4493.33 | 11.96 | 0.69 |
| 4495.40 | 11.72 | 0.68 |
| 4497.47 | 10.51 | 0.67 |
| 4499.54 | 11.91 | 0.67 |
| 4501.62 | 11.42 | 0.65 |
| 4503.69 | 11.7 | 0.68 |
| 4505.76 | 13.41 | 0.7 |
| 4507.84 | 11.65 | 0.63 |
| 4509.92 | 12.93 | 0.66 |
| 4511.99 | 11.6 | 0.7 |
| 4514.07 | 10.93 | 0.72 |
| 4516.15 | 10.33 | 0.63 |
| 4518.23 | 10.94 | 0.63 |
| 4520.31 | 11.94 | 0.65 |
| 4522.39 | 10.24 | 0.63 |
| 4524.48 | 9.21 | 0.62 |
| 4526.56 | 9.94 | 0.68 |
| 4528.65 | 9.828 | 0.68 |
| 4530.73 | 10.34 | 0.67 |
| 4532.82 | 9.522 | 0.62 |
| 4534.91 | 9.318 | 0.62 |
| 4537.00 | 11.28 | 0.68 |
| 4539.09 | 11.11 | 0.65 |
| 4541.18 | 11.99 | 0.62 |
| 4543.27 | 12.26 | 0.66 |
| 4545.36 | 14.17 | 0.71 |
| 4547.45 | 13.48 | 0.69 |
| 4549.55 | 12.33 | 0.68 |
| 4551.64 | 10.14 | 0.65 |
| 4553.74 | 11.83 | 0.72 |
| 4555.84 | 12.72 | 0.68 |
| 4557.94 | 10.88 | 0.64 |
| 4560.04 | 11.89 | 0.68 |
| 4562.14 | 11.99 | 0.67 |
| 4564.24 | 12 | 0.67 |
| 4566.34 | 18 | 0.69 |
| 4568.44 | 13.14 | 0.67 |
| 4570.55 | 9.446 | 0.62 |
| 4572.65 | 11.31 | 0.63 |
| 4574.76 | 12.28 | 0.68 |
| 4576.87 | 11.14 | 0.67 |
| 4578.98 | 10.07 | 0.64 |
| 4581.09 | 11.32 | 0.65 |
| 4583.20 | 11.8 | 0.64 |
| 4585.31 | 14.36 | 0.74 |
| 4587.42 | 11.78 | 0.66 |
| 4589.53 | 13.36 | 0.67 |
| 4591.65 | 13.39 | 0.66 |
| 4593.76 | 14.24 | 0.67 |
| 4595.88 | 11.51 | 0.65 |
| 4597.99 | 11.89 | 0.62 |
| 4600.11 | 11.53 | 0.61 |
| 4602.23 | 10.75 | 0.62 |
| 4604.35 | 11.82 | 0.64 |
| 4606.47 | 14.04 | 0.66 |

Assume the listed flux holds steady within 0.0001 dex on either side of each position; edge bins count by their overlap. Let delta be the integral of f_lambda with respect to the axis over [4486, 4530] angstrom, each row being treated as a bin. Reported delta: 505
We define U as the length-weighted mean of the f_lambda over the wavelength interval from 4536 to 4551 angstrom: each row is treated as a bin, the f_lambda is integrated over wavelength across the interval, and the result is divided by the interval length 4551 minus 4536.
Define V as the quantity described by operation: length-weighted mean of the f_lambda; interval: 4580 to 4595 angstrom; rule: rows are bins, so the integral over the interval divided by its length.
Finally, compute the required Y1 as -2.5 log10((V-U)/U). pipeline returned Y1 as 3.4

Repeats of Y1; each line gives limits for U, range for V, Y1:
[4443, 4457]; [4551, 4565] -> 3.7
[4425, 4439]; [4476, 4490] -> 4.0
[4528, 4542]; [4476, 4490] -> 2.0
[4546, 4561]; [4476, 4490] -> 4.7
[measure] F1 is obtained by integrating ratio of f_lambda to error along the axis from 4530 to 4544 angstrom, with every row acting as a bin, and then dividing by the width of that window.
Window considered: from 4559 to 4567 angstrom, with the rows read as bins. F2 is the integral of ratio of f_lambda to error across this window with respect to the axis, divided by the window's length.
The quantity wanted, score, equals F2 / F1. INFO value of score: 1.17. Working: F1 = 16.8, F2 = 19.6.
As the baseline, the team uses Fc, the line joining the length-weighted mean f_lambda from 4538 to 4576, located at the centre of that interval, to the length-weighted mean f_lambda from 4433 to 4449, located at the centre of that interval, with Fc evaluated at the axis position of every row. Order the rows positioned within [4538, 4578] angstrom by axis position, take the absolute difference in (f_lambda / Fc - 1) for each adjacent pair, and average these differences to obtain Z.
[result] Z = 0.141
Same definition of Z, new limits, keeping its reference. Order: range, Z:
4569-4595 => 0.105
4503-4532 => 0.084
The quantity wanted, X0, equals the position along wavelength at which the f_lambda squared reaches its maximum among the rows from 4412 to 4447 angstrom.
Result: 4439.85 angstrom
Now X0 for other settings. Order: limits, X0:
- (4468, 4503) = 4491.26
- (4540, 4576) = 4566.34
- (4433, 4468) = 4466.51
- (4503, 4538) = 4505.76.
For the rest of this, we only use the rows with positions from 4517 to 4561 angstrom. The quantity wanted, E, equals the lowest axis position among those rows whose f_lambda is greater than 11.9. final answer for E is 4520.31 angstrom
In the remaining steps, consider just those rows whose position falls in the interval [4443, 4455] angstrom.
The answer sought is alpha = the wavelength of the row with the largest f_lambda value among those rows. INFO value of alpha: 4454.19 angstrom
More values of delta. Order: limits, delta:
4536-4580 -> 531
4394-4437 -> 520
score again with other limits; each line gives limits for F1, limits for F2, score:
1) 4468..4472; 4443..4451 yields 0.88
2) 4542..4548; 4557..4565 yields 0.91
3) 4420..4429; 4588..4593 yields 1.29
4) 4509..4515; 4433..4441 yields 0.99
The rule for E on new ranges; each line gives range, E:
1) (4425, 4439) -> 4425.56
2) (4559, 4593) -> 4562.14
